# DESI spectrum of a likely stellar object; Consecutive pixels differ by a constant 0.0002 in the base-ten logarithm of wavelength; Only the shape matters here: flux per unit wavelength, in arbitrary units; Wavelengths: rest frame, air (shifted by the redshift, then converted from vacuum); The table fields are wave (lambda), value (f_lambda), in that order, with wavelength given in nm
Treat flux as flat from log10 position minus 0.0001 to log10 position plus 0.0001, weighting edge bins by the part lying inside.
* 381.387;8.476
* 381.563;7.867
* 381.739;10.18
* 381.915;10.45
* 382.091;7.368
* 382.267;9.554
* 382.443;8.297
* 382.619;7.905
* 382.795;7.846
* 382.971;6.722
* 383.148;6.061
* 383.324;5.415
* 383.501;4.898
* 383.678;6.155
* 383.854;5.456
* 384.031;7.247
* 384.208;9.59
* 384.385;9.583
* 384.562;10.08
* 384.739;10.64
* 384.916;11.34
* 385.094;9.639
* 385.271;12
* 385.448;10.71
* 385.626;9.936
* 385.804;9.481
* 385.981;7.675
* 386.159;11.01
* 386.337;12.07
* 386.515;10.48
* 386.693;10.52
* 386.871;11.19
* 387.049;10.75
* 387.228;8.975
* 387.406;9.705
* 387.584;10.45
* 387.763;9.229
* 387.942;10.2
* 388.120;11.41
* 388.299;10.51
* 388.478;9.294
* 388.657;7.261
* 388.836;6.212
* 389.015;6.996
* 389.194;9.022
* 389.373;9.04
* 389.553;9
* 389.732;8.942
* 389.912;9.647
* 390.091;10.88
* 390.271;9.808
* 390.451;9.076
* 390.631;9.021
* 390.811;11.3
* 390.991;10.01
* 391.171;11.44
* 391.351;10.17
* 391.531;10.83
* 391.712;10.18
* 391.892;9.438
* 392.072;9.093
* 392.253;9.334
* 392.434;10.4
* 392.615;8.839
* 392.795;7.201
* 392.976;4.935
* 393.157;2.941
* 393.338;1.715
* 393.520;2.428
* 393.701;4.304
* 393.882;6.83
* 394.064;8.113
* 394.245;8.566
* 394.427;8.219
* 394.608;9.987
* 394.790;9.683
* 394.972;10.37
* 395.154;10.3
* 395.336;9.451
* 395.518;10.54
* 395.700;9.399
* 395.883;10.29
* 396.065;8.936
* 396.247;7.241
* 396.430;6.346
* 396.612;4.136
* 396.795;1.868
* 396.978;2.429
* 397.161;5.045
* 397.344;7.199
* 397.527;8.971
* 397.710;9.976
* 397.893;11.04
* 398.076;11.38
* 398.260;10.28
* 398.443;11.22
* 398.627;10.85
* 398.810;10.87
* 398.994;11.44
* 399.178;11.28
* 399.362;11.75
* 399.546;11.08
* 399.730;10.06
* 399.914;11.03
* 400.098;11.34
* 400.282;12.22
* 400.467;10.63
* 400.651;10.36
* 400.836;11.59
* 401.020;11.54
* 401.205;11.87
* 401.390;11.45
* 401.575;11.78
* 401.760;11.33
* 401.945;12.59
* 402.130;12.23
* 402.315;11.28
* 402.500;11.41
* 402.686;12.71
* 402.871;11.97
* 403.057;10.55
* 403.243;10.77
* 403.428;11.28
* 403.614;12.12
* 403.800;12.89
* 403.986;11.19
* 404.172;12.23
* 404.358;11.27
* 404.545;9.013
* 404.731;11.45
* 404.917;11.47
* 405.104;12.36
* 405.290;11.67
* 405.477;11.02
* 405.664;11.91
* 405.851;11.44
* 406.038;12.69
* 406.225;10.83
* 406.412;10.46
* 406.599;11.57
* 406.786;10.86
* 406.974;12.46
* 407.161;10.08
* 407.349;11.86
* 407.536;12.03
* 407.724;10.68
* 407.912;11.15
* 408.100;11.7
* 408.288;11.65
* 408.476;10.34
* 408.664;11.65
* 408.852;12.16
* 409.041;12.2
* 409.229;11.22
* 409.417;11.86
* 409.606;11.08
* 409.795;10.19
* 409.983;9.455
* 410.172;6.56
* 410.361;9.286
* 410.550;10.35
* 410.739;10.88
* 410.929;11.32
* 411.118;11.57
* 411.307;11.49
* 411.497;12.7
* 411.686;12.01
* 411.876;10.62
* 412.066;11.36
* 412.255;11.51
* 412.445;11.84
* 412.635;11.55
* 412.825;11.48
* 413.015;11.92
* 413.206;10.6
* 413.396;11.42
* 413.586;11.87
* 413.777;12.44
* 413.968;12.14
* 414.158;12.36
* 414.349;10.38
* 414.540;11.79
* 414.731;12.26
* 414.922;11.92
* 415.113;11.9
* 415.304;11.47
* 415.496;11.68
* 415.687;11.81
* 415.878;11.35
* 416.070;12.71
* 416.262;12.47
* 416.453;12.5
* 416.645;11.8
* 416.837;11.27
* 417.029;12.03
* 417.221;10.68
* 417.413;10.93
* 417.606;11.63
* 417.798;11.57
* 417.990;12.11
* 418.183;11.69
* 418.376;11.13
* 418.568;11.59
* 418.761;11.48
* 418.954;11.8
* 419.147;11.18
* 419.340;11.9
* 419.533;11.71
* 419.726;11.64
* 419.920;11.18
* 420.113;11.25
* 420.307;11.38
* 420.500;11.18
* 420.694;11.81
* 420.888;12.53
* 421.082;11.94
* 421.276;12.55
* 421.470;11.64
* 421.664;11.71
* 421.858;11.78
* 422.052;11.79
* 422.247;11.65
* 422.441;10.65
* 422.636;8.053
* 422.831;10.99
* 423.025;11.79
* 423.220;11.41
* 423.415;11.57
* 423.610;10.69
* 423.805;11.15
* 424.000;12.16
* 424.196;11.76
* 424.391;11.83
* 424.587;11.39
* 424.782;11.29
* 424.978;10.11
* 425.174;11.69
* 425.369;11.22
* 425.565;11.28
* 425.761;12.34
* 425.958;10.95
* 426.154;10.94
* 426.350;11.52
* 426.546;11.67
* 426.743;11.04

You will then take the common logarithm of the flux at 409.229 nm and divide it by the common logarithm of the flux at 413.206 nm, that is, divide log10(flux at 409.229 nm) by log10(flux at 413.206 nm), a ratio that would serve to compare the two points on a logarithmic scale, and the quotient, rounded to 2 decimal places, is 1.02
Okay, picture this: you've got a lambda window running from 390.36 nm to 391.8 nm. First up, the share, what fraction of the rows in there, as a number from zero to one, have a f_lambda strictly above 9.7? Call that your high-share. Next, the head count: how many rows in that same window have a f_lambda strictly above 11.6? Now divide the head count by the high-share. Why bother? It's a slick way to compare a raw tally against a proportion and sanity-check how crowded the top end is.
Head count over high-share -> 0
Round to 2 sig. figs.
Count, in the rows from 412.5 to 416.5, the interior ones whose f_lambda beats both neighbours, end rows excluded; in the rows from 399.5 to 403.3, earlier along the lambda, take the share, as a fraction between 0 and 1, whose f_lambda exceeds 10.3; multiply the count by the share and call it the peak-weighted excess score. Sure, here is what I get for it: 5.7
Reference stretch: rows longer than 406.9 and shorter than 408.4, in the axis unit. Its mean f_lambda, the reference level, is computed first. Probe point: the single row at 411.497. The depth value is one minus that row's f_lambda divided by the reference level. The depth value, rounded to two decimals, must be -0.11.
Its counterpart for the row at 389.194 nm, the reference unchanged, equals 0.21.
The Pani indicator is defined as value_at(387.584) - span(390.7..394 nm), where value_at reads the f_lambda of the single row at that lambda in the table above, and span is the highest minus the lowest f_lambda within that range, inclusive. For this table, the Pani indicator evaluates 1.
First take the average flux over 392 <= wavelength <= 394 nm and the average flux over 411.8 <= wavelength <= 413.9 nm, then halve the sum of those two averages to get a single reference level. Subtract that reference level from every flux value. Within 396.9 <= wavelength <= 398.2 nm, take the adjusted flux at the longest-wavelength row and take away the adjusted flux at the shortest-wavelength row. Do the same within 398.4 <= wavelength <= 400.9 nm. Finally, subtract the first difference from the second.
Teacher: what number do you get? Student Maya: -9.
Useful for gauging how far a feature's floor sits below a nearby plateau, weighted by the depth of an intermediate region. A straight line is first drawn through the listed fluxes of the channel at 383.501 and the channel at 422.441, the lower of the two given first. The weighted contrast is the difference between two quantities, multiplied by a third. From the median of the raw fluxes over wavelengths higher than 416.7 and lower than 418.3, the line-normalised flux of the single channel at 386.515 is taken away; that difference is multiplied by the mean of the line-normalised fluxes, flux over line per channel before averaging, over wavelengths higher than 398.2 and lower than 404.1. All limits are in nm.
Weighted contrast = 14.7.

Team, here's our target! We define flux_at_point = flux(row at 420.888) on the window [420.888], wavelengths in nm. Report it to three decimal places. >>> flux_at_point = 12.530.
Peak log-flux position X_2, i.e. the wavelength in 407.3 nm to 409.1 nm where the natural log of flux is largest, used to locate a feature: 409.041 nm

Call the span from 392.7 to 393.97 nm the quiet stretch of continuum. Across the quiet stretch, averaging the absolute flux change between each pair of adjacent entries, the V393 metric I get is 1.8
